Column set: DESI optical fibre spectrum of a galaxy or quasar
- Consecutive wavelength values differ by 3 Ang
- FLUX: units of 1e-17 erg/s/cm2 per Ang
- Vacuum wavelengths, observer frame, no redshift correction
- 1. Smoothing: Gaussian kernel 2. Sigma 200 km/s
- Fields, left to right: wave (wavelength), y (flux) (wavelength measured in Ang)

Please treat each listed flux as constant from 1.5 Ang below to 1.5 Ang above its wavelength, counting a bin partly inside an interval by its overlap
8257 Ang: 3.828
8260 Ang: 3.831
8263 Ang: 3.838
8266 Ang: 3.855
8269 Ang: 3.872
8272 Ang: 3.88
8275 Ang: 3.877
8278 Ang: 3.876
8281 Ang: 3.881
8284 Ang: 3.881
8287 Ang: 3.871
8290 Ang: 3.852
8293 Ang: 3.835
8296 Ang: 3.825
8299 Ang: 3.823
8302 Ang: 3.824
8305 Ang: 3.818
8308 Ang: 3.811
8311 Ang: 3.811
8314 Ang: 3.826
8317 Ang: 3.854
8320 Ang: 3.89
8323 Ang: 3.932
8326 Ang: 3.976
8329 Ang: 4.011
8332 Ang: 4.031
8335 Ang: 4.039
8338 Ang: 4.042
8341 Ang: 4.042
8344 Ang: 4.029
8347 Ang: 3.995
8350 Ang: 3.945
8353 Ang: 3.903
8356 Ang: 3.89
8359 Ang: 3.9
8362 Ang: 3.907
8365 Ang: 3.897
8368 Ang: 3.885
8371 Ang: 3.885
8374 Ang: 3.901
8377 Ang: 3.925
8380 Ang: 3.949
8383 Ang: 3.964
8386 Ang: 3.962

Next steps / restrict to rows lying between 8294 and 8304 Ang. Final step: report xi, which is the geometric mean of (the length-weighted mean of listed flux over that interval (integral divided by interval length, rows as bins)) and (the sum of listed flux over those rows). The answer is 6.62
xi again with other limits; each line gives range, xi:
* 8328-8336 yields 6.98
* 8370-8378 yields 6.76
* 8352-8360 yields 6.75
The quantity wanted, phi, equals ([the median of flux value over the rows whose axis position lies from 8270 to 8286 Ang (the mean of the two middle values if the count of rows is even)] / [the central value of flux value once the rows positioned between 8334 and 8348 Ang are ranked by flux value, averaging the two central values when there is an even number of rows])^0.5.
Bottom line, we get 0.980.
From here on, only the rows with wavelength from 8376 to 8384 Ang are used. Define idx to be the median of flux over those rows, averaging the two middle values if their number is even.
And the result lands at 3.95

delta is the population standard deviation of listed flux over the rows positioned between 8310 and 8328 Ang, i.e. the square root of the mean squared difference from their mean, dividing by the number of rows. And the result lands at 0.0583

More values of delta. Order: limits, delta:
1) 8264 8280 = 0.0089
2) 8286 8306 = 0.0179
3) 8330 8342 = 0.0045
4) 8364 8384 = 0.0292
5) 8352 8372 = 0.0081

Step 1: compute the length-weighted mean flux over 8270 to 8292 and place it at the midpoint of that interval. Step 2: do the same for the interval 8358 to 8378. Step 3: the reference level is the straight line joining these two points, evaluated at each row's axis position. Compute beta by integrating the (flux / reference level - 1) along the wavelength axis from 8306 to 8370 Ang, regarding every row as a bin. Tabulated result 0.7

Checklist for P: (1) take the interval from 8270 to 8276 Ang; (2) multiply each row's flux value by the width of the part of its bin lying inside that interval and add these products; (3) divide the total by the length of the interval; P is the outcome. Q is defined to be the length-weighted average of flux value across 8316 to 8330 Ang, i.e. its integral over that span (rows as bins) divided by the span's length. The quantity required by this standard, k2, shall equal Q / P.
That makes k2 1.01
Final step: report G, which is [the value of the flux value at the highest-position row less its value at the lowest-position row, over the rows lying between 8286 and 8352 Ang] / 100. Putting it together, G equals 0.0007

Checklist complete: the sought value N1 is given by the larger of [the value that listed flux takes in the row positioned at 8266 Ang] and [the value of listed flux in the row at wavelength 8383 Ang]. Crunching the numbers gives 3.96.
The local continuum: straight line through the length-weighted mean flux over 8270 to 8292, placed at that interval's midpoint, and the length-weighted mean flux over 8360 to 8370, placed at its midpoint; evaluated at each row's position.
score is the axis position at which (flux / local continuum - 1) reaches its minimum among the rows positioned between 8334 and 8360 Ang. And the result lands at 8356 Ang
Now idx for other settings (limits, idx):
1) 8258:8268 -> 3.84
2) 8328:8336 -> 4.03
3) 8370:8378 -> 3.90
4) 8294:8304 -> 3.82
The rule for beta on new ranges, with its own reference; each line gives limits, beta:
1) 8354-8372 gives 0.0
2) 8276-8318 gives -0.4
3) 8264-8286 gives 0.0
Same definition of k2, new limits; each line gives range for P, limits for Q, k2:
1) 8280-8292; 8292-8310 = 0.99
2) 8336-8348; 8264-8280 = 0.96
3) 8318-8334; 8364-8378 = 0.98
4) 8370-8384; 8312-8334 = 1.00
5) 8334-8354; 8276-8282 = 0.97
